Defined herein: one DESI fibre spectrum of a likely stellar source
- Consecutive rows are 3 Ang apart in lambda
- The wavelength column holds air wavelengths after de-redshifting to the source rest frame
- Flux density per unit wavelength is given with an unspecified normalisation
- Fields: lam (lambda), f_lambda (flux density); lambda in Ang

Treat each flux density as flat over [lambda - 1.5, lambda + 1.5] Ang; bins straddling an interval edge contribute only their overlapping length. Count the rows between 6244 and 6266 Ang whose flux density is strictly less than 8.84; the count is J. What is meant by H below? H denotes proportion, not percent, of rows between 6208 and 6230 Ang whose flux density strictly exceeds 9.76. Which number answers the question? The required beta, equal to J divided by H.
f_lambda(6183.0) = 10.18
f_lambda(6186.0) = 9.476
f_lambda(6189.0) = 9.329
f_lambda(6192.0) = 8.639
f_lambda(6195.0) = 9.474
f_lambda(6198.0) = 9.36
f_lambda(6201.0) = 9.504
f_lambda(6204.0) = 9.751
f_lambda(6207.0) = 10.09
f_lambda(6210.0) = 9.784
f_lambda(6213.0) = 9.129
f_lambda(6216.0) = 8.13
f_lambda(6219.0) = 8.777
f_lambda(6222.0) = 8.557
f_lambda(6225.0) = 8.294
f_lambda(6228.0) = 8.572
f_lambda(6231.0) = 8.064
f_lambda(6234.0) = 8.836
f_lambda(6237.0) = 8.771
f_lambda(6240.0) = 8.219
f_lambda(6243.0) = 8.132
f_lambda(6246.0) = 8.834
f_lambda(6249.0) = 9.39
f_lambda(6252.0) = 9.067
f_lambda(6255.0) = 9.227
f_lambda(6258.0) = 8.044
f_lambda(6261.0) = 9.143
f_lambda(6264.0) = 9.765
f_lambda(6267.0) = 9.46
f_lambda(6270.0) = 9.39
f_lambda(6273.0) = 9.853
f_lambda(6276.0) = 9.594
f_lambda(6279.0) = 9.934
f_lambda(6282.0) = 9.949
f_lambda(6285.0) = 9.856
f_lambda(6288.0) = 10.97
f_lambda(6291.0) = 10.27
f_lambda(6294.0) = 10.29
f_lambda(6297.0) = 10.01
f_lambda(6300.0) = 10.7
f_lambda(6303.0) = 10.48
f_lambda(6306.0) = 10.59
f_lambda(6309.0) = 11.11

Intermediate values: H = 0.14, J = 2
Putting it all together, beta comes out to 14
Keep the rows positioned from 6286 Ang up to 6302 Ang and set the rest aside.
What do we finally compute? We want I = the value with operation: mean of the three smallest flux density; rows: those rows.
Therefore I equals 10.2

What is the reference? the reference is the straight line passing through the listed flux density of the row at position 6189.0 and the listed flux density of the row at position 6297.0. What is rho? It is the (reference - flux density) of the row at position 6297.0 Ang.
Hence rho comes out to 0.0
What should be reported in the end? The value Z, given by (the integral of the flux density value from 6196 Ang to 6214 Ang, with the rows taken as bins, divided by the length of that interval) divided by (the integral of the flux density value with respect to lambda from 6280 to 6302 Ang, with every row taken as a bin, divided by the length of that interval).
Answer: 0.934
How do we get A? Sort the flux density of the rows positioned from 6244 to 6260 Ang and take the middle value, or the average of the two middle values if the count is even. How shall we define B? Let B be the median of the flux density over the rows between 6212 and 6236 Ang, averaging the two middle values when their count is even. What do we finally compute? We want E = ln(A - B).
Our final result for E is -0.7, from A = 9.1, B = 8.6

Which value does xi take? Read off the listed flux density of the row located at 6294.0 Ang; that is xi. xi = 10.29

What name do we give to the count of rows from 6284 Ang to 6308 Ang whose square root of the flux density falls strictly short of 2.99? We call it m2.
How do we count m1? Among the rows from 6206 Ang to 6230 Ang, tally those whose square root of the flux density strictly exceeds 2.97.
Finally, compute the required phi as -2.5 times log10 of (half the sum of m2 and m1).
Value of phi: -0.4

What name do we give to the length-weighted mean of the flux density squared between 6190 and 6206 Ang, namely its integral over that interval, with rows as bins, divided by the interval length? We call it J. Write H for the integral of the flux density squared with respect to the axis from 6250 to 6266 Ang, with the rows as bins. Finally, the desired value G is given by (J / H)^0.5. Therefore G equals 0.26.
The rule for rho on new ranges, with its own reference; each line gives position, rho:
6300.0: -0.7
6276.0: 0.3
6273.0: 0.0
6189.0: 0.0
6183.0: -0.9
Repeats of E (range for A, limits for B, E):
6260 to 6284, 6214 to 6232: 0.2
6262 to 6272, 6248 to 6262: -1.1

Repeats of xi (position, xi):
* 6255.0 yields 9.227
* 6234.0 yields 8.836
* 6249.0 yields 9.39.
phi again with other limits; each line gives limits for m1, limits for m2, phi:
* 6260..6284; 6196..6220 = -1.7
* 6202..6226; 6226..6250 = -1.9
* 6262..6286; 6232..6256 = -2.0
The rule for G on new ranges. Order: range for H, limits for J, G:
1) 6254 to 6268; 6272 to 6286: 0.29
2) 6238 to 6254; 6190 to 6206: 0.27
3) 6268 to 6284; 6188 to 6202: 0.24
